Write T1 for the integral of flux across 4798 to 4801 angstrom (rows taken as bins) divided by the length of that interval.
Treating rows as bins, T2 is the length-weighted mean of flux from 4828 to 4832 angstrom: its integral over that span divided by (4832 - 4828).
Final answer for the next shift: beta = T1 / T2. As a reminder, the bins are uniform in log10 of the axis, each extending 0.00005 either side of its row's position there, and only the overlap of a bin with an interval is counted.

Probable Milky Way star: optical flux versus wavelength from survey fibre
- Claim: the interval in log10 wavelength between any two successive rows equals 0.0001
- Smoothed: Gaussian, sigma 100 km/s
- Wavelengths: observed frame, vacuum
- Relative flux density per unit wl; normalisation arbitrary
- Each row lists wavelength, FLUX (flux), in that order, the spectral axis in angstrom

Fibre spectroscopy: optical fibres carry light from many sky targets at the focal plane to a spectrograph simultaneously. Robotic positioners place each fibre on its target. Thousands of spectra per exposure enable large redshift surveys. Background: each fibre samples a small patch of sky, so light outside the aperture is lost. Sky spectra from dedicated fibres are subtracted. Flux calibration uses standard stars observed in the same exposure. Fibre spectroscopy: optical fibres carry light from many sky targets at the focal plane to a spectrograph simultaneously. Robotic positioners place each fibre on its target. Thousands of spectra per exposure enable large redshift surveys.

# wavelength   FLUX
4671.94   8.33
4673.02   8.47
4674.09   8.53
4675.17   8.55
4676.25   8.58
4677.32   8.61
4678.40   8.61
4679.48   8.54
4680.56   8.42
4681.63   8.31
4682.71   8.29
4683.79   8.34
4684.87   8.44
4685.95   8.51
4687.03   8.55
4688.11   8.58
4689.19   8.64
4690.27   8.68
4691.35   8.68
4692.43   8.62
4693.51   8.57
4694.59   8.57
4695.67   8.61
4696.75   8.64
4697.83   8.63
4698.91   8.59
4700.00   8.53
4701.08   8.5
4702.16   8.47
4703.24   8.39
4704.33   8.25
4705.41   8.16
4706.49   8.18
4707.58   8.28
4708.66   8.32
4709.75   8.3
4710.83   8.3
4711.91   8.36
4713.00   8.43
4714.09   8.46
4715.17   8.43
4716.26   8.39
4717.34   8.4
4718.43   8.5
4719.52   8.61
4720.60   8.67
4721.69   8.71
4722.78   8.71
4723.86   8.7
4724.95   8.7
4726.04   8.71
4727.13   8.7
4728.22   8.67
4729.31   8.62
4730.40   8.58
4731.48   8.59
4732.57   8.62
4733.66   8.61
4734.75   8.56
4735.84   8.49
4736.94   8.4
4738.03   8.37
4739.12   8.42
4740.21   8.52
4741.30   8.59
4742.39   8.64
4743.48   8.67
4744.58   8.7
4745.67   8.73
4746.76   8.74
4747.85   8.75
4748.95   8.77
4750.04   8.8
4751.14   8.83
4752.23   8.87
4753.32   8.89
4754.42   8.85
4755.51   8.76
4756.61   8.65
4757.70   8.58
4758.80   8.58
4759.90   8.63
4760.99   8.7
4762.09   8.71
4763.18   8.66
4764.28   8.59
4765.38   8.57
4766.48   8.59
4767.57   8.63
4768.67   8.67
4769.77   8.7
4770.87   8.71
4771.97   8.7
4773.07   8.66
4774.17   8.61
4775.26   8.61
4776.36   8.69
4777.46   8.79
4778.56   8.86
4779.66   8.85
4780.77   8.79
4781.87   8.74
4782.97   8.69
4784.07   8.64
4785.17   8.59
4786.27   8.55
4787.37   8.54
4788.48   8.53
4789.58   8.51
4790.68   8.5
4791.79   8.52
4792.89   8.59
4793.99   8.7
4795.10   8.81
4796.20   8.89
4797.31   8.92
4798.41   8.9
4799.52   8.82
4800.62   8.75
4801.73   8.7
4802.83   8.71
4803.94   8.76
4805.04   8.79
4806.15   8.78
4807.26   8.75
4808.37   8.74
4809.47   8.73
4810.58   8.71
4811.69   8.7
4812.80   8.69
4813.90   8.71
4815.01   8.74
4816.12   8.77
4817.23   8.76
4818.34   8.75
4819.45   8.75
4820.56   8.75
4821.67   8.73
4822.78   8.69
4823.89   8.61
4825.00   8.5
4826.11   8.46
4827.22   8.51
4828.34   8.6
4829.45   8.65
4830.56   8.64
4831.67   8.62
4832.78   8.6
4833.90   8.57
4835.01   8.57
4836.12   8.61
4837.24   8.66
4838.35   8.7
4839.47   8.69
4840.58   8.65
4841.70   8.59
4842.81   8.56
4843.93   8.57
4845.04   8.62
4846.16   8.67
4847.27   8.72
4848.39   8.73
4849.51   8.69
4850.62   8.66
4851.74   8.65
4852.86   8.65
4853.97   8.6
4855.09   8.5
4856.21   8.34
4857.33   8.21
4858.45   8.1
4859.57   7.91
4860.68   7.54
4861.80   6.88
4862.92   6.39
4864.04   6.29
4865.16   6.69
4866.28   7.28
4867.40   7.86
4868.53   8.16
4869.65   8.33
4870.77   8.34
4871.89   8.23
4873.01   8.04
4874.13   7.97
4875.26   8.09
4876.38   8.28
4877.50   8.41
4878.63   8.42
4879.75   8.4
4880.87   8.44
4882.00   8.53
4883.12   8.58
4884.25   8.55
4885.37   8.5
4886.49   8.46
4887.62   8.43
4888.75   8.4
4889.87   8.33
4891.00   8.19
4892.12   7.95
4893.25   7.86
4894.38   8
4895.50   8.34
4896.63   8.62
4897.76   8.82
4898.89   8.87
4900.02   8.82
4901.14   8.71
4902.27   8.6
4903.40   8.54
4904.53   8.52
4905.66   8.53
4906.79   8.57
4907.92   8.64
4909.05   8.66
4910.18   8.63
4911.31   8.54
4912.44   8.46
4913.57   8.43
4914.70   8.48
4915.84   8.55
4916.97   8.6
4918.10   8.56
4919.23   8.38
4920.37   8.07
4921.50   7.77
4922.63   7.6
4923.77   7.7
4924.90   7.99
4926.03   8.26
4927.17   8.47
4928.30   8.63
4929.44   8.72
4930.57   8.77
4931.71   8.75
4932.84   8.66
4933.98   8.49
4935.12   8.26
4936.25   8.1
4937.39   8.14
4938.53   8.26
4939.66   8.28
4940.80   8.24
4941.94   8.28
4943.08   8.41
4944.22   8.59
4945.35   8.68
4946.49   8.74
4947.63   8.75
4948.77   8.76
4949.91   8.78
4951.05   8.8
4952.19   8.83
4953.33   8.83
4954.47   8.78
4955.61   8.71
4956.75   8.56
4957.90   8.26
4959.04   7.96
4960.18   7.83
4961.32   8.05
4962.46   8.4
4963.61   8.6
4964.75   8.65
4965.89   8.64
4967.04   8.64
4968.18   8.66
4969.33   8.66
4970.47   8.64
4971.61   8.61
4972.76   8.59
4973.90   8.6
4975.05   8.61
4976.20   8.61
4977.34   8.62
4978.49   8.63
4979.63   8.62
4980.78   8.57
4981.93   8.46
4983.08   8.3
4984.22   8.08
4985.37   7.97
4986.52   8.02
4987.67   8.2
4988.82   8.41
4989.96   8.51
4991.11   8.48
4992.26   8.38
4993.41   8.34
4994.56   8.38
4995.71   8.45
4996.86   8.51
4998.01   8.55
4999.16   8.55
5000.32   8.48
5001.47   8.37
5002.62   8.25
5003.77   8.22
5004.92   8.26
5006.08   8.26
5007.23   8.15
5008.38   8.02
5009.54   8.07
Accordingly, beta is 1.02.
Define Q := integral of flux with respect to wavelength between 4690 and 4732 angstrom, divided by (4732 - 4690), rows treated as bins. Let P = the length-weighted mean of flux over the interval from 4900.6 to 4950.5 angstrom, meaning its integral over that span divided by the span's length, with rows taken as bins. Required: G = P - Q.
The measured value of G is -0.08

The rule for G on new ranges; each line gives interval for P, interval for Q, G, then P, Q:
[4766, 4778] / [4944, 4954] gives -0.09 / 8.68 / 8.76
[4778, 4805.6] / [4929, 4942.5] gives 0.29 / 8.71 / 8.41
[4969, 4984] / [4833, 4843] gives -0.05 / 8.57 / 8.62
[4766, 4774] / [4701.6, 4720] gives 0.30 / 8.66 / 8.36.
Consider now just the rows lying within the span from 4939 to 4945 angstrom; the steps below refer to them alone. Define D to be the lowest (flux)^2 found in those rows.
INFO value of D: 68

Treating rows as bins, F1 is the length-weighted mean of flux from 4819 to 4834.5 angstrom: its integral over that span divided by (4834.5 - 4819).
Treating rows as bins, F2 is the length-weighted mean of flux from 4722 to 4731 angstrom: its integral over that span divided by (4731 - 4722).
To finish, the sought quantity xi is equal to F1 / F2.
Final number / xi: 0.99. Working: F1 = 8.62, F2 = 8.68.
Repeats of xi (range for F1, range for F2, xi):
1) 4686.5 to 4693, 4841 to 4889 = 1.05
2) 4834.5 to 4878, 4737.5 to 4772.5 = 0.94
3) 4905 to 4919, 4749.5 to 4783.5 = 0.98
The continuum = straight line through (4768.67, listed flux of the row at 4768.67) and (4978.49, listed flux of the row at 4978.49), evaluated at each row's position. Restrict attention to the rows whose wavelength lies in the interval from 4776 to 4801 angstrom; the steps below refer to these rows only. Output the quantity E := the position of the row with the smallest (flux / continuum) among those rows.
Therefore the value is 4790.68 angstrom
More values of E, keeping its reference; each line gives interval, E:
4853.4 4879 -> 4864.04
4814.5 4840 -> 4826.11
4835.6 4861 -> 4860.68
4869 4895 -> 4893.25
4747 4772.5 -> 4765.38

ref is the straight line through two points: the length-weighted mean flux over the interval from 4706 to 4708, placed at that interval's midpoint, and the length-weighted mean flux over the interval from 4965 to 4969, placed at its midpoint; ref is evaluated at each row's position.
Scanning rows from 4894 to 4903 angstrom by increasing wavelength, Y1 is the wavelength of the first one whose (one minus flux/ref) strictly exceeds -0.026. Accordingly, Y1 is 4894.38 angstrom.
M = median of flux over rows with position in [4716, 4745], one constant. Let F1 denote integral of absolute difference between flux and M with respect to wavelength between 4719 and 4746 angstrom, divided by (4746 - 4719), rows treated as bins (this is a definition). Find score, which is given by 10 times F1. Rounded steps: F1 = 0.08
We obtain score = 0.8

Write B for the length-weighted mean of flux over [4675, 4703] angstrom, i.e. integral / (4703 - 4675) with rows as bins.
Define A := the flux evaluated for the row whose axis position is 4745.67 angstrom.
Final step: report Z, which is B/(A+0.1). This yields 0.967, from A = 8.73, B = 8.54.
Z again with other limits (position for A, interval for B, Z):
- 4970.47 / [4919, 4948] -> 0.955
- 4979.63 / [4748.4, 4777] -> 0.997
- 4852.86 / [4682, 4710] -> 0.968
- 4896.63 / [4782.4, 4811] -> 0.997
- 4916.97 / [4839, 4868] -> 0.933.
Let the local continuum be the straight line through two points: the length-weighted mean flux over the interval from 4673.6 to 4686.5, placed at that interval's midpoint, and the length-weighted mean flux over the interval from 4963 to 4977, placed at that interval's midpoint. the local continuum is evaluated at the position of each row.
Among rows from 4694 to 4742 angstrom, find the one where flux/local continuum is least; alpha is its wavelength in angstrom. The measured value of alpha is 4705.41 angstrom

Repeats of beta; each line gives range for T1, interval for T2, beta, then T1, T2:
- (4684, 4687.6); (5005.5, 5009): 1.04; 8.5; 8.13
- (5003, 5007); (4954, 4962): 0.99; 8.2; 8.30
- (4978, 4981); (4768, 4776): 0.99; 8.6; 8.67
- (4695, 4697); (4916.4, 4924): 1.06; 8.6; 8.11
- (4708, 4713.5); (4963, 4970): 0.97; 8.3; 8.63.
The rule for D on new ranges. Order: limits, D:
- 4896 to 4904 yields 73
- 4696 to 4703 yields 72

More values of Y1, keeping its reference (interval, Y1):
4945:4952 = 4945.35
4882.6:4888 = 4883.12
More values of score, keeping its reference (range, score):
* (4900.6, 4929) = 2.3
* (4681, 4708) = 1.5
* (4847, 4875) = 6.6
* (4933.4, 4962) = 2.8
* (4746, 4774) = 1.0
